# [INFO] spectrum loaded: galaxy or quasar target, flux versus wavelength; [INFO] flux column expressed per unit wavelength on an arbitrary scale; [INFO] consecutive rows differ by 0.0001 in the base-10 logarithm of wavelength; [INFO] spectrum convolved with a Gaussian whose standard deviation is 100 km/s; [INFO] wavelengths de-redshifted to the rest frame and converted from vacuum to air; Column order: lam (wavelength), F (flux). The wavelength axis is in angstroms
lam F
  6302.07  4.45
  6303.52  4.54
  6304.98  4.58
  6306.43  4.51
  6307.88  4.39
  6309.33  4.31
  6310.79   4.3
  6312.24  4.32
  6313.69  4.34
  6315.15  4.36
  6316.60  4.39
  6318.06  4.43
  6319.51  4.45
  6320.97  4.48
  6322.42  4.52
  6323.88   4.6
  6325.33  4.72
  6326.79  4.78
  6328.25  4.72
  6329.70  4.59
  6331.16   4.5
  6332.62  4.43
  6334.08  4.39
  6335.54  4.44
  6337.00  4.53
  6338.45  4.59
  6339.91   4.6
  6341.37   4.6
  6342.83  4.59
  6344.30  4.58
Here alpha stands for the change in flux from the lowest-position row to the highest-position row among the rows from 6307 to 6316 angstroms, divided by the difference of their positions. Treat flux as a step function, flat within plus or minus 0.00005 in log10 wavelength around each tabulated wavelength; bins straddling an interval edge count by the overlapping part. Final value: -0.004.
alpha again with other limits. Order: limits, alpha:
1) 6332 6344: 0.016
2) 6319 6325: 0.034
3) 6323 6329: 0.027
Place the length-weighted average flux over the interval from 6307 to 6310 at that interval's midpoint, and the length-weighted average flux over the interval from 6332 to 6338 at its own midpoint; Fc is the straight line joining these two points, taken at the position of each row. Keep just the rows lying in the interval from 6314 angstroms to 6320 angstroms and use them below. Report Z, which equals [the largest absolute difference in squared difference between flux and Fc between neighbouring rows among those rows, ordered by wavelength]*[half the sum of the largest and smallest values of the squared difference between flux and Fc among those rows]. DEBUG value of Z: 0.0000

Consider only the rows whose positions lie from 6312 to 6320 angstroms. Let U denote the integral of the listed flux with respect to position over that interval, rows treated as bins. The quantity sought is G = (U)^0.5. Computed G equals 5.9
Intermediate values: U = 35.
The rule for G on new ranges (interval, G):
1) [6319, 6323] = 4.2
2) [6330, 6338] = 6.0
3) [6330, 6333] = 3.7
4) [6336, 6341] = 4.8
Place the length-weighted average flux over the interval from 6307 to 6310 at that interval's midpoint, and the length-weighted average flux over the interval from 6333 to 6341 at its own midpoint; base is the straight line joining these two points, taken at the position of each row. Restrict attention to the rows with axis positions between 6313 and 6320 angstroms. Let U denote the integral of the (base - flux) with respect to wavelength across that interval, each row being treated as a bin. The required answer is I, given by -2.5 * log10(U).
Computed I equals 2.4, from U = 0.11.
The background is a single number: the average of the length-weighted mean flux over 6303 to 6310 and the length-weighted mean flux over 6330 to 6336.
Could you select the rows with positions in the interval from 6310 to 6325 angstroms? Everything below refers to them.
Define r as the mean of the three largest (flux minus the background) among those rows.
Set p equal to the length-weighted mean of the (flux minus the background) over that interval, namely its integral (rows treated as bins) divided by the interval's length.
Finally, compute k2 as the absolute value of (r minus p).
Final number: 0.107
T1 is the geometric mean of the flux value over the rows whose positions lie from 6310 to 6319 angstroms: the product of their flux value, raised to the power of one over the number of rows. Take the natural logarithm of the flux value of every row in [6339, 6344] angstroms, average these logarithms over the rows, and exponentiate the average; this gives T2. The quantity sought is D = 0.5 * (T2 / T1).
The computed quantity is 0.53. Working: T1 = 4.36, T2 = 4.60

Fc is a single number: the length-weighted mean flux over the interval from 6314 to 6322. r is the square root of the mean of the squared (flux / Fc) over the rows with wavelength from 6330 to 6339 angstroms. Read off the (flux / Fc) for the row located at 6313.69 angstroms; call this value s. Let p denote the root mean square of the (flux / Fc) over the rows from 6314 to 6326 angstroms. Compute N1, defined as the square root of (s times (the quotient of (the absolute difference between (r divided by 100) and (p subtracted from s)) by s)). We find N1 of 0.213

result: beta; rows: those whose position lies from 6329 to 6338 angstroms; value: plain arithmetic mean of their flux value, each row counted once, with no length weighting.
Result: 4.48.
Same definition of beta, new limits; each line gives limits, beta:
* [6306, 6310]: 4.40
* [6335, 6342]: 4.55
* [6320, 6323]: 4.50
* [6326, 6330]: 4.70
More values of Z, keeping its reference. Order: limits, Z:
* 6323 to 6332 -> 0.0037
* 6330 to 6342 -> 0.0001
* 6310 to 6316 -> 0.0000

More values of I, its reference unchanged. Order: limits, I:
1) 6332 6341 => 2.7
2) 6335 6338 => 3.5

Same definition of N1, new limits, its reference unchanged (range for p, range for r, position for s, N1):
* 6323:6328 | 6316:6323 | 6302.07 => 0.258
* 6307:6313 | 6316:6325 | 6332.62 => 0.112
